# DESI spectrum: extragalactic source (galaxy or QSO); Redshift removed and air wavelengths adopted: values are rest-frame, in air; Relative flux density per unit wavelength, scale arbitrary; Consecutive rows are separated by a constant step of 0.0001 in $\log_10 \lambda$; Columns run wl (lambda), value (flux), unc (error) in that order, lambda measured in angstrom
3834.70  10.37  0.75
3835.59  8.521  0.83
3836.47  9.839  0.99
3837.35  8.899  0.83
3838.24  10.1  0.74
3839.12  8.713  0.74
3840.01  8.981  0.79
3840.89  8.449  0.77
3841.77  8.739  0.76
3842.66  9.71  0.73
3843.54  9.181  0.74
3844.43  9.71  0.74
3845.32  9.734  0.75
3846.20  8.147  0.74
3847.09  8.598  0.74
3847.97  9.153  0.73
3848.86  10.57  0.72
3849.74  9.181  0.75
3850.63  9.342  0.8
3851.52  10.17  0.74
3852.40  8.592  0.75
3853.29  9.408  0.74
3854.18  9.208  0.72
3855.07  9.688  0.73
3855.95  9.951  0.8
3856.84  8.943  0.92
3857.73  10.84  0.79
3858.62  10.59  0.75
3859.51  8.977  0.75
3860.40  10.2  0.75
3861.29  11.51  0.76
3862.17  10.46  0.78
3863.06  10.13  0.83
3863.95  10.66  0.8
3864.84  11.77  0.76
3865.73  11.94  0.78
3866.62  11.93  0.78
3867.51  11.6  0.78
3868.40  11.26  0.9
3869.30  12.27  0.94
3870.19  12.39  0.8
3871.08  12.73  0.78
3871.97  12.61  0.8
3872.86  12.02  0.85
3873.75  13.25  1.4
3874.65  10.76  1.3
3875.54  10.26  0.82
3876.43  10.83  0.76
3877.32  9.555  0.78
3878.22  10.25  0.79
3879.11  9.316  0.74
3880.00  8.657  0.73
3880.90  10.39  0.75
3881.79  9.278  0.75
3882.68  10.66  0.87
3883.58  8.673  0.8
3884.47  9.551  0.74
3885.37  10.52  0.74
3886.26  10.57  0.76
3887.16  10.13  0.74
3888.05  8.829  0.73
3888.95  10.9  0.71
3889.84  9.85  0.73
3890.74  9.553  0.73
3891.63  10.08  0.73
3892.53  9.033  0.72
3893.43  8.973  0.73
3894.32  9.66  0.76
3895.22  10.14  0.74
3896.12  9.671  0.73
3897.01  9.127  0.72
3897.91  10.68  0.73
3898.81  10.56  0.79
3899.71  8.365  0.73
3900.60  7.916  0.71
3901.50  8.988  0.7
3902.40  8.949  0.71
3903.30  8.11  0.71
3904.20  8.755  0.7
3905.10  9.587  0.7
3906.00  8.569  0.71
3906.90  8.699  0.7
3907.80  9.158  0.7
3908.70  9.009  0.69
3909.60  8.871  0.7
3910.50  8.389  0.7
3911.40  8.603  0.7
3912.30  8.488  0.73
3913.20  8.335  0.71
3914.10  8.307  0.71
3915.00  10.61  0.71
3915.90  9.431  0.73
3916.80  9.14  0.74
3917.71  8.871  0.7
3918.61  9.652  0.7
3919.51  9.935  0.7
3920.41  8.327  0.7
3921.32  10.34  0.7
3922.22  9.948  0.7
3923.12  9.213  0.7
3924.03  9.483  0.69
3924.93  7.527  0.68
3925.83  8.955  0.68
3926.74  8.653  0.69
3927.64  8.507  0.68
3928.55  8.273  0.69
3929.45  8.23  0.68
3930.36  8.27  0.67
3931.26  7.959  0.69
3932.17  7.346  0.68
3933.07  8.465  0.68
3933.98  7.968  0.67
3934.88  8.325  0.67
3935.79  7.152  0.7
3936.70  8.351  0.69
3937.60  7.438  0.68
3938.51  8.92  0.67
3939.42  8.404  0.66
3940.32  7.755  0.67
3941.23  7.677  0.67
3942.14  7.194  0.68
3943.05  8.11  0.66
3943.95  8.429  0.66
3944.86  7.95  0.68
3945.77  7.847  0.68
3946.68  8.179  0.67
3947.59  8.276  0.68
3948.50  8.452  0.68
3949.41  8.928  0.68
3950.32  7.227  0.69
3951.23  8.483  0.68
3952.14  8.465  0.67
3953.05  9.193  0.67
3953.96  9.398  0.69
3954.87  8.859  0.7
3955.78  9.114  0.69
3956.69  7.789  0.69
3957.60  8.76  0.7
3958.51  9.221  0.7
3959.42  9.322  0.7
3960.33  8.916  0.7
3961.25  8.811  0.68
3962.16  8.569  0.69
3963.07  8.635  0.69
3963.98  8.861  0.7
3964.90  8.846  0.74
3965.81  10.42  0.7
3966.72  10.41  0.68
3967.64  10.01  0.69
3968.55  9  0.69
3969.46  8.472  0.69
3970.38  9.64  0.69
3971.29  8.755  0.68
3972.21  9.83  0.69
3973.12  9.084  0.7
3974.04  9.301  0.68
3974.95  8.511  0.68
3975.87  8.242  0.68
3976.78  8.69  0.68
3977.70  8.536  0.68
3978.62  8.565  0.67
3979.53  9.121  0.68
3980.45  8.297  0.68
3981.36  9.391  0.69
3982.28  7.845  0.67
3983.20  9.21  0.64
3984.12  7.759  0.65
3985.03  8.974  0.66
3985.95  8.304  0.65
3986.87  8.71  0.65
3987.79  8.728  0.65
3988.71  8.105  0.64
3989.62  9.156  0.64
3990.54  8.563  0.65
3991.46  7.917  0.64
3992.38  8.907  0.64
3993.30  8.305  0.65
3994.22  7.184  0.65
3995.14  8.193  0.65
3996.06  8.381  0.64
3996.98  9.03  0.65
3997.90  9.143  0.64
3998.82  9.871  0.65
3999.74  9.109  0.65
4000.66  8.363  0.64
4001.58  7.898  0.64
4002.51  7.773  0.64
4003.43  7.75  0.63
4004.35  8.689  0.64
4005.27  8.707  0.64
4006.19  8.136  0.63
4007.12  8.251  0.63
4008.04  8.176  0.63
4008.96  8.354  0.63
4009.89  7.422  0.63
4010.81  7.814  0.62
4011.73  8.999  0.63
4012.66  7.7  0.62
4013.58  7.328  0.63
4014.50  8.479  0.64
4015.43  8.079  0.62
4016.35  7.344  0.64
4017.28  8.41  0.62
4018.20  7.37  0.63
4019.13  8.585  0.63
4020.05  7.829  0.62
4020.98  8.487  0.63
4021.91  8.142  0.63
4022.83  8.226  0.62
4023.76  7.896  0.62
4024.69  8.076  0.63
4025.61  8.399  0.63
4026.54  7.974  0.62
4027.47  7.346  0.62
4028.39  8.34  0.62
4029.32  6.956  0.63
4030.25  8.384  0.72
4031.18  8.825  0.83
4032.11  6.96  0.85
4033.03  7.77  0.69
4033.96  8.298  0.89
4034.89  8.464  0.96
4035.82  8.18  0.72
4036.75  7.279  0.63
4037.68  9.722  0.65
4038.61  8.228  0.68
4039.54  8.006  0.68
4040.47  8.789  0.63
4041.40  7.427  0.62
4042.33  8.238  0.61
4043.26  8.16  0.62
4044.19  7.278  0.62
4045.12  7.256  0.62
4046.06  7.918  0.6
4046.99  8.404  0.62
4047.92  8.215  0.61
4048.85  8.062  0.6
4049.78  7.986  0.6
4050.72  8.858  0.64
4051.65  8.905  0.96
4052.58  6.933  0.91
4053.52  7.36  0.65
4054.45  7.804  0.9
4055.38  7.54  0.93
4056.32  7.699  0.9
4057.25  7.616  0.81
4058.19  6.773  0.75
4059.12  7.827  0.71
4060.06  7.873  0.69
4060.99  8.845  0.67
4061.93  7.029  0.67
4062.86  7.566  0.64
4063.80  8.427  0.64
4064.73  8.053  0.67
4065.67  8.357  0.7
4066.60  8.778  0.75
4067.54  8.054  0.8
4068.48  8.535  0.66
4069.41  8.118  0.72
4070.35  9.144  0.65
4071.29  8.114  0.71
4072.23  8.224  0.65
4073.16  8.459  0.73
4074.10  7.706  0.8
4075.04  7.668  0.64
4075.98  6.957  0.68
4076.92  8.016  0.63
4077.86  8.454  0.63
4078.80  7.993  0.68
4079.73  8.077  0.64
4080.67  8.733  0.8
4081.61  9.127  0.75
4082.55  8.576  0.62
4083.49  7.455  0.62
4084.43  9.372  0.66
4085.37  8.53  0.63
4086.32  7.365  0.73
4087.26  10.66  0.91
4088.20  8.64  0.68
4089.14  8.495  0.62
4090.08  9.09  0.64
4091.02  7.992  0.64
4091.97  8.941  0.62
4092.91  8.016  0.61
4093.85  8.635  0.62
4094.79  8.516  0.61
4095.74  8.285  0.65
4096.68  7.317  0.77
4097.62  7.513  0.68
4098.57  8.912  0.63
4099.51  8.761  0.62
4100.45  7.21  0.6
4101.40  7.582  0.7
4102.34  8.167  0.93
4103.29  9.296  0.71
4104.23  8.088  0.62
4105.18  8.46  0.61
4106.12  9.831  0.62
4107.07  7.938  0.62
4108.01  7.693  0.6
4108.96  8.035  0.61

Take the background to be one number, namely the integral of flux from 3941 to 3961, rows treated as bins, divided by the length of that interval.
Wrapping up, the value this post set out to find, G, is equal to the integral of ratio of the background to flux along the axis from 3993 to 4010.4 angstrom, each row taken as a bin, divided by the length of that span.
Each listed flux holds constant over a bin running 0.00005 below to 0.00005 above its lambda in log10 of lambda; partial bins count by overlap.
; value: 1.02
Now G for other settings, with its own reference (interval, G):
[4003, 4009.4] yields 1.02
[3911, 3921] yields 0.94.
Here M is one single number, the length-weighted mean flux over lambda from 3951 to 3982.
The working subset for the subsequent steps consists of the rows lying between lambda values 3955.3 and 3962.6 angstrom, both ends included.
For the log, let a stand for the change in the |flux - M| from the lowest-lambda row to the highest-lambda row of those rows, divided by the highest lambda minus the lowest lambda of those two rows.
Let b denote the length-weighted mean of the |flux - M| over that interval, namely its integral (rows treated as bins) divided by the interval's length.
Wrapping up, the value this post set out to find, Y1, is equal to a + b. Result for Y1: 0.39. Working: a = 0.04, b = 0.35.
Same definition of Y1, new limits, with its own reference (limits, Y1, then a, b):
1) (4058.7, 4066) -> 0.91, -0.08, 0.99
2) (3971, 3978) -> 0.47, 0.03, 0.44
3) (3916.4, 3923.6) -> 0.65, 0.01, 0.64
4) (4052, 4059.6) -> 1.38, -0.14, 1.52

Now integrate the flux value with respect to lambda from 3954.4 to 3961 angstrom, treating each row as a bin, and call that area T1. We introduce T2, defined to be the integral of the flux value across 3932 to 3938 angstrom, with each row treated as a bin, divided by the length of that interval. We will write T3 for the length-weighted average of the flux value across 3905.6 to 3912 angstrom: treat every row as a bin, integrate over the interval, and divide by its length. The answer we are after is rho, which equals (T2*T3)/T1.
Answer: 1.2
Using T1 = 58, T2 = 7.9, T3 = 8.75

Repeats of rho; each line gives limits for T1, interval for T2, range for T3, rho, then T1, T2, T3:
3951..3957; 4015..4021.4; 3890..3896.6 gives 1.5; 53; 8.0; 9.60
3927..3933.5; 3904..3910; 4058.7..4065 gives 1.3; 53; 9.0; 7.95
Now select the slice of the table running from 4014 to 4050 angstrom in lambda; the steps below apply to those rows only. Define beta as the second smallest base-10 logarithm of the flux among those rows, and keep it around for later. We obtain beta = 0.843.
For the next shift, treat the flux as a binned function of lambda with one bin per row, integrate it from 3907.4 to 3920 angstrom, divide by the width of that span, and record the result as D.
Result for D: 9.1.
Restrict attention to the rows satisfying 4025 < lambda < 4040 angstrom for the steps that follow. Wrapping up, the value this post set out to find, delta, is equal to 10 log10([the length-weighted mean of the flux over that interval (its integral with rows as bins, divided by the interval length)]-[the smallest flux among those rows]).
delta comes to 0.5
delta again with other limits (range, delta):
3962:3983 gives 0.7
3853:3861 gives -0.7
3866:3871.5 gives -1.2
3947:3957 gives 1.3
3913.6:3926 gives 2.4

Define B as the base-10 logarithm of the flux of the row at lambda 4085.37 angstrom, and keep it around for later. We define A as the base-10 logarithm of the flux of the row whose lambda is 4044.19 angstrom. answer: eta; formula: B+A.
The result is 1.79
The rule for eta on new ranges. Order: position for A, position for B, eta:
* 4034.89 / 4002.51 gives 1.82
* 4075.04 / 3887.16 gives 1.89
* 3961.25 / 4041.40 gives 1.82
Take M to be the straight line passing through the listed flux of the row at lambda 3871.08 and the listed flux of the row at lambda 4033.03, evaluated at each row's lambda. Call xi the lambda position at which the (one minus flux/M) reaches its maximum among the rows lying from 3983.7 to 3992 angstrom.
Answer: 3984.12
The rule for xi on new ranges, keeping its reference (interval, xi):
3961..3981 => 3962.16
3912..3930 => 3924.93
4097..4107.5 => 4100.45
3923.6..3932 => 3924.93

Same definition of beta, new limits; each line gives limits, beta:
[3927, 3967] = 0.857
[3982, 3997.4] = 0.890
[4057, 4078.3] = 0.842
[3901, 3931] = 0.909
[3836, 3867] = 0.927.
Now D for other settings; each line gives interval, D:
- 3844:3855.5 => 9.3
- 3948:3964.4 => 8.7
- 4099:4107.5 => 8.4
